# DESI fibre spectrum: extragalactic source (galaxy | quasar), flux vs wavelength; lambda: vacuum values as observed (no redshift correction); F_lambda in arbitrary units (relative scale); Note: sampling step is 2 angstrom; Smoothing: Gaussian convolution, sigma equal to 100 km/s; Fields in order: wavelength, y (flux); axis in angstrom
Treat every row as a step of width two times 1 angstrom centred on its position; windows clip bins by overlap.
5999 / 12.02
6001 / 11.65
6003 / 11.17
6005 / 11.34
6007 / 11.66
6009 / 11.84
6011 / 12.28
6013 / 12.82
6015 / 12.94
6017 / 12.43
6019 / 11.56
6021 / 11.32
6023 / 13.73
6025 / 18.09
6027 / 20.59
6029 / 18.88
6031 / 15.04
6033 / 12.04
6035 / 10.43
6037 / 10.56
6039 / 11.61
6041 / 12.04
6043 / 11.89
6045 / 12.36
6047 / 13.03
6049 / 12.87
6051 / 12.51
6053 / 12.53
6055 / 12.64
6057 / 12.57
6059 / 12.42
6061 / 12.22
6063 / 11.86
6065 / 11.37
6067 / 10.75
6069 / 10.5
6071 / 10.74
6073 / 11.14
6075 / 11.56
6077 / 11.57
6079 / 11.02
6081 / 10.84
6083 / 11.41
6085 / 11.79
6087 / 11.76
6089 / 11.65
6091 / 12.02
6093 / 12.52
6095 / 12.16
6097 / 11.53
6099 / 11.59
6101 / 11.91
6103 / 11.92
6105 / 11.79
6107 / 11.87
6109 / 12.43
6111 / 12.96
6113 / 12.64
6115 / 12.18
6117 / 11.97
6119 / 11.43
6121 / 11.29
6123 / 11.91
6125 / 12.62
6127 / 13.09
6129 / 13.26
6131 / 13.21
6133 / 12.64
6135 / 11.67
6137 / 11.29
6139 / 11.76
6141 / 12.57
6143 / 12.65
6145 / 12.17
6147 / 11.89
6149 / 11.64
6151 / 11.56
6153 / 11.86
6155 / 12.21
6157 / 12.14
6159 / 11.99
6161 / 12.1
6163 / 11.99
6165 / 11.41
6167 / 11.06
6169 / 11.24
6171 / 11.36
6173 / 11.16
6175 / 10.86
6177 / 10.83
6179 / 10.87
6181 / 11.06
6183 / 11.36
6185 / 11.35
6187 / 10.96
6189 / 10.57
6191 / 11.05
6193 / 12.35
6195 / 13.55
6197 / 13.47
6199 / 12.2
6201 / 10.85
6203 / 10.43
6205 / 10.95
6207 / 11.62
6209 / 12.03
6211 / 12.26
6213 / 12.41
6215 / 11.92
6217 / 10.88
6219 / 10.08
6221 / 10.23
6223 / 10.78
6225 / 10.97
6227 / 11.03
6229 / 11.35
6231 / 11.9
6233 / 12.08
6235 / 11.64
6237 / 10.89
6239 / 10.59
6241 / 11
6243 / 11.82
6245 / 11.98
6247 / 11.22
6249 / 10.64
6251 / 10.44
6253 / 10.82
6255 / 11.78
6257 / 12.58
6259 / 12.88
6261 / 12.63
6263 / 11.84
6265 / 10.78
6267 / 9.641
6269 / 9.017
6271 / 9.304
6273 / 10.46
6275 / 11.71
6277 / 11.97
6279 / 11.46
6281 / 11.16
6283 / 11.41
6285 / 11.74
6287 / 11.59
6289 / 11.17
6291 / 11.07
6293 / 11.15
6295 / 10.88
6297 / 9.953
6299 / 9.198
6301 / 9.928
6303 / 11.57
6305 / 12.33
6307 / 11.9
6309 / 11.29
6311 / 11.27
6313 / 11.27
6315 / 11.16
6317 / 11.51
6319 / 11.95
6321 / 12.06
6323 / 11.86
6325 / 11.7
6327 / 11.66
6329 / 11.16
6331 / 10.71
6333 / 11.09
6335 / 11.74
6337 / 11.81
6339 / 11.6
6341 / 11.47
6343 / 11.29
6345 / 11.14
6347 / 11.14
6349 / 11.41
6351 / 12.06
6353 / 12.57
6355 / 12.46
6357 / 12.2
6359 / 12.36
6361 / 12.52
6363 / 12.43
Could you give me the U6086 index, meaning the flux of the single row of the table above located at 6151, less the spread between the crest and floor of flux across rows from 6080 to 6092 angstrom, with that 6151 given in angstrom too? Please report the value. 10.4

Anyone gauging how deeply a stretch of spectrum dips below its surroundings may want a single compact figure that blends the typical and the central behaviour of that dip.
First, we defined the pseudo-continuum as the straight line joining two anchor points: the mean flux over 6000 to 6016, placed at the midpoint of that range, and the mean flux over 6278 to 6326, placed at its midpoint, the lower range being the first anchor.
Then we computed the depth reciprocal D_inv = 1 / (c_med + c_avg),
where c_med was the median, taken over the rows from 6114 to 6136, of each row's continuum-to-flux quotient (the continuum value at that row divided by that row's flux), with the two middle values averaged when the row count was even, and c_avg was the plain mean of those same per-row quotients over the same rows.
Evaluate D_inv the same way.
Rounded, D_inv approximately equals 0.522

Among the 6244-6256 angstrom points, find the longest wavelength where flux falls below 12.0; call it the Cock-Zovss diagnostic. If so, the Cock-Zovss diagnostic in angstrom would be 6255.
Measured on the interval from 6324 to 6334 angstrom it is 6333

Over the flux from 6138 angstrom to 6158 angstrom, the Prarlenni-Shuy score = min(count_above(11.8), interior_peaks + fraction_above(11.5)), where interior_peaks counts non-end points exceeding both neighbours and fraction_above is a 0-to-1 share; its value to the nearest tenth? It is 3.0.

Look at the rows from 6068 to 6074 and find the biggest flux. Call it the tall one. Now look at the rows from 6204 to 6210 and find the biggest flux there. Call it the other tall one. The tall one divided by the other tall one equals 0.93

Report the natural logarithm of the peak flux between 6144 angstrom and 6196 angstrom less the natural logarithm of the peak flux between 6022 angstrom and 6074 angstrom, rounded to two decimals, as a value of -0.42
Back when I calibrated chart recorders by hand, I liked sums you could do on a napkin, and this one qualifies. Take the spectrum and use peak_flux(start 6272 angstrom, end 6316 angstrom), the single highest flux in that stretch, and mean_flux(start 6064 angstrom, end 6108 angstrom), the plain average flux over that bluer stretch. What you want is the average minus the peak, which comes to -0.81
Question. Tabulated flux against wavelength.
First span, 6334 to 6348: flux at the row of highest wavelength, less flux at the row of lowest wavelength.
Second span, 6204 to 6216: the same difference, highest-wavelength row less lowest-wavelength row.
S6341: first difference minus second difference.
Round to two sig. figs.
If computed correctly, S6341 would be -1.6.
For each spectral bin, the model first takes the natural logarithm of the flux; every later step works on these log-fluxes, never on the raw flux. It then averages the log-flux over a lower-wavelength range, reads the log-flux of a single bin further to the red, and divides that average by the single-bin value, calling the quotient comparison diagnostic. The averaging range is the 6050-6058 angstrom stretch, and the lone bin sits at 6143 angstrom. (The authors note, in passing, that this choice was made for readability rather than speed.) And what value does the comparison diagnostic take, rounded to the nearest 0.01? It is 1.00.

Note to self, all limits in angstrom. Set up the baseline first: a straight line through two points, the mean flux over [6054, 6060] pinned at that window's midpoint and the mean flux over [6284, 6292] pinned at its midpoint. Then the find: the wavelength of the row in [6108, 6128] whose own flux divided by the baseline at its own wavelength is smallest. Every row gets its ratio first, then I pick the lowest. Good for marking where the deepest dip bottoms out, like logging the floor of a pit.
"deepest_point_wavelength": 6121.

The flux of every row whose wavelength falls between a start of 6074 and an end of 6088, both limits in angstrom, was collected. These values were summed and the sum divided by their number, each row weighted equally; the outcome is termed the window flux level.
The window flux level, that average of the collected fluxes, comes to 11.4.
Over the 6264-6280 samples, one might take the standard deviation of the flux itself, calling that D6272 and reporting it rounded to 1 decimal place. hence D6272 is 1.1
